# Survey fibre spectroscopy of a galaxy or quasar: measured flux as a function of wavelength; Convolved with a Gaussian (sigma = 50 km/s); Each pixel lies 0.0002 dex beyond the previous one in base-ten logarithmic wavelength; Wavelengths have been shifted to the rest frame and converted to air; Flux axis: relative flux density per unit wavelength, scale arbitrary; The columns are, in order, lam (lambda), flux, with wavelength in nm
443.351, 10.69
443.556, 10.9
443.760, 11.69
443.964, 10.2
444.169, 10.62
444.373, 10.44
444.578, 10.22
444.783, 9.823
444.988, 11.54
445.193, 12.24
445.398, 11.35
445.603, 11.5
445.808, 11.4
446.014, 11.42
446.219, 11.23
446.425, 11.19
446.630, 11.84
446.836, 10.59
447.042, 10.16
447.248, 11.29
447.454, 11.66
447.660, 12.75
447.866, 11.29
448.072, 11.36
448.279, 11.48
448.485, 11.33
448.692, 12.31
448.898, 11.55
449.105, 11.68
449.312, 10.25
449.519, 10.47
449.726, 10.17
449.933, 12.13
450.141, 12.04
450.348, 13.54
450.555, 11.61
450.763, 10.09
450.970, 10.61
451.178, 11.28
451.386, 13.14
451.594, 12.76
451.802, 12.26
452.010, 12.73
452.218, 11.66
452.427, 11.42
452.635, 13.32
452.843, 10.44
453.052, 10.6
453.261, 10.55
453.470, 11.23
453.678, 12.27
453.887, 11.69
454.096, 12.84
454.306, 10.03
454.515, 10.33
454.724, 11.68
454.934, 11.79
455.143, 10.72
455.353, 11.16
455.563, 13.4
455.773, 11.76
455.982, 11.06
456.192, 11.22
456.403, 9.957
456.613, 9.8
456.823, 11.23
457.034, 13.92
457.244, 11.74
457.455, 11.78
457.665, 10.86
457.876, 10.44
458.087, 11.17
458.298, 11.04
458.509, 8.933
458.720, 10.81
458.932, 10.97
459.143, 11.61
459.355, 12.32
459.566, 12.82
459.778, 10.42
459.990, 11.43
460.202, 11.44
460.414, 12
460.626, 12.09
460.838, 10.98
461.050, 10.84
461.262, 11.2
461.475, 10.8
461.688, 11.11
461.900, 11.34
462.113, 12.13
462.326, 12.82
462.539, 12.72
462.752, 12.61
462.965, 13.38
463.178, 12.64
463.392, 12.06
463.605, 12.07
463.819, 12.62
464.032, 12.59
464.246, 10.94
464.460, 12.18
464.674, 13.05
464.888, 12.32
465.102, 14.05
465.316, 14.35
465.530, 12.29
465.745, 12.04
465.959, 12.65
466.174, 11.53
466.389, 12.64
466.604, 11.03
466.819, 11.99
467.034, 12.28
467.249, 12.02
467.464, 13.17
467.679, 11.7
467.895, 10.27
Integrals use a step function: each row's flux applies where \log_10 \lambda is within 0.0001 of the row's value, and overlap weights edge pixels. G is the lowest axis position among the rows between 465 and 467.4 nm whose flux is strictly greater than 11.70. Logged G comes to 465.102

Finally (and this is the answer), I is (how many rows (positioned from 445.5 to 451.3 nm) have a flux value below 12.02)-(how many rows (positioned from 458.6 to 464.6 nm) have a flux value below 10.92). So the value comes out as 19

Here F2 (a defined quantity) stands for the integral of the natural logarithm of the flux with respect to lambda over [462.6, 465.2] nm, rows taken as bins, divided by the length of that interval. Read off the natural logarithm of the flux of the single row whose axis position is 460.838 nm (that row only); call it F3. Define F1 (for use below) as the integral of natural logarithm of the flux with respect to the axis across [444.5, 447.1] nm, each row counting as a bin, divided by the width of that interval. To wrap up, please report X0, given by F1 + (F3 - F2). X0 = 2.28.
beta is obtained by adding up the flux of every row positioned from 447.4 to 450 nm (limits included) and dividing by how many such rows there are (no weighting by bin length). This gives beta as 11.4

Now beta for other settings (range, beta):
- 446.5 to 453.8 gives 11.5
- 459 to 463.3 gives 11.8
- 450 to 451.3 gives 11.5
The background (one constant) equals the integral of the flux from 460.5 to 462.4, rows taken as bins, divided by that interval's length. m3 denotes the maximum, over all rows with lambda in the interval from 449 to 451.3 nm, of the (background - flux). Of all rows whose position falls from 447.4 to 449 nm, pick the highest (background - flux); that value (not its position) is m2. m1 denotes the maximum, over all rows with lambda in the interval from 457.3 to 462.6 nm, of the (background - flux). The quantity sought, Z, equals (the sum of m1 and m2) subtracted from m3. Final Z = -1.3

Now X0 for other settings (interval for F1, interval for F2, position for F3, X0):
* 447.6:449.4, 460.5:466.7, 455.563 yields 2.54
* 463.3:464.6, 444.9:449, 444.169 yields 2.42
